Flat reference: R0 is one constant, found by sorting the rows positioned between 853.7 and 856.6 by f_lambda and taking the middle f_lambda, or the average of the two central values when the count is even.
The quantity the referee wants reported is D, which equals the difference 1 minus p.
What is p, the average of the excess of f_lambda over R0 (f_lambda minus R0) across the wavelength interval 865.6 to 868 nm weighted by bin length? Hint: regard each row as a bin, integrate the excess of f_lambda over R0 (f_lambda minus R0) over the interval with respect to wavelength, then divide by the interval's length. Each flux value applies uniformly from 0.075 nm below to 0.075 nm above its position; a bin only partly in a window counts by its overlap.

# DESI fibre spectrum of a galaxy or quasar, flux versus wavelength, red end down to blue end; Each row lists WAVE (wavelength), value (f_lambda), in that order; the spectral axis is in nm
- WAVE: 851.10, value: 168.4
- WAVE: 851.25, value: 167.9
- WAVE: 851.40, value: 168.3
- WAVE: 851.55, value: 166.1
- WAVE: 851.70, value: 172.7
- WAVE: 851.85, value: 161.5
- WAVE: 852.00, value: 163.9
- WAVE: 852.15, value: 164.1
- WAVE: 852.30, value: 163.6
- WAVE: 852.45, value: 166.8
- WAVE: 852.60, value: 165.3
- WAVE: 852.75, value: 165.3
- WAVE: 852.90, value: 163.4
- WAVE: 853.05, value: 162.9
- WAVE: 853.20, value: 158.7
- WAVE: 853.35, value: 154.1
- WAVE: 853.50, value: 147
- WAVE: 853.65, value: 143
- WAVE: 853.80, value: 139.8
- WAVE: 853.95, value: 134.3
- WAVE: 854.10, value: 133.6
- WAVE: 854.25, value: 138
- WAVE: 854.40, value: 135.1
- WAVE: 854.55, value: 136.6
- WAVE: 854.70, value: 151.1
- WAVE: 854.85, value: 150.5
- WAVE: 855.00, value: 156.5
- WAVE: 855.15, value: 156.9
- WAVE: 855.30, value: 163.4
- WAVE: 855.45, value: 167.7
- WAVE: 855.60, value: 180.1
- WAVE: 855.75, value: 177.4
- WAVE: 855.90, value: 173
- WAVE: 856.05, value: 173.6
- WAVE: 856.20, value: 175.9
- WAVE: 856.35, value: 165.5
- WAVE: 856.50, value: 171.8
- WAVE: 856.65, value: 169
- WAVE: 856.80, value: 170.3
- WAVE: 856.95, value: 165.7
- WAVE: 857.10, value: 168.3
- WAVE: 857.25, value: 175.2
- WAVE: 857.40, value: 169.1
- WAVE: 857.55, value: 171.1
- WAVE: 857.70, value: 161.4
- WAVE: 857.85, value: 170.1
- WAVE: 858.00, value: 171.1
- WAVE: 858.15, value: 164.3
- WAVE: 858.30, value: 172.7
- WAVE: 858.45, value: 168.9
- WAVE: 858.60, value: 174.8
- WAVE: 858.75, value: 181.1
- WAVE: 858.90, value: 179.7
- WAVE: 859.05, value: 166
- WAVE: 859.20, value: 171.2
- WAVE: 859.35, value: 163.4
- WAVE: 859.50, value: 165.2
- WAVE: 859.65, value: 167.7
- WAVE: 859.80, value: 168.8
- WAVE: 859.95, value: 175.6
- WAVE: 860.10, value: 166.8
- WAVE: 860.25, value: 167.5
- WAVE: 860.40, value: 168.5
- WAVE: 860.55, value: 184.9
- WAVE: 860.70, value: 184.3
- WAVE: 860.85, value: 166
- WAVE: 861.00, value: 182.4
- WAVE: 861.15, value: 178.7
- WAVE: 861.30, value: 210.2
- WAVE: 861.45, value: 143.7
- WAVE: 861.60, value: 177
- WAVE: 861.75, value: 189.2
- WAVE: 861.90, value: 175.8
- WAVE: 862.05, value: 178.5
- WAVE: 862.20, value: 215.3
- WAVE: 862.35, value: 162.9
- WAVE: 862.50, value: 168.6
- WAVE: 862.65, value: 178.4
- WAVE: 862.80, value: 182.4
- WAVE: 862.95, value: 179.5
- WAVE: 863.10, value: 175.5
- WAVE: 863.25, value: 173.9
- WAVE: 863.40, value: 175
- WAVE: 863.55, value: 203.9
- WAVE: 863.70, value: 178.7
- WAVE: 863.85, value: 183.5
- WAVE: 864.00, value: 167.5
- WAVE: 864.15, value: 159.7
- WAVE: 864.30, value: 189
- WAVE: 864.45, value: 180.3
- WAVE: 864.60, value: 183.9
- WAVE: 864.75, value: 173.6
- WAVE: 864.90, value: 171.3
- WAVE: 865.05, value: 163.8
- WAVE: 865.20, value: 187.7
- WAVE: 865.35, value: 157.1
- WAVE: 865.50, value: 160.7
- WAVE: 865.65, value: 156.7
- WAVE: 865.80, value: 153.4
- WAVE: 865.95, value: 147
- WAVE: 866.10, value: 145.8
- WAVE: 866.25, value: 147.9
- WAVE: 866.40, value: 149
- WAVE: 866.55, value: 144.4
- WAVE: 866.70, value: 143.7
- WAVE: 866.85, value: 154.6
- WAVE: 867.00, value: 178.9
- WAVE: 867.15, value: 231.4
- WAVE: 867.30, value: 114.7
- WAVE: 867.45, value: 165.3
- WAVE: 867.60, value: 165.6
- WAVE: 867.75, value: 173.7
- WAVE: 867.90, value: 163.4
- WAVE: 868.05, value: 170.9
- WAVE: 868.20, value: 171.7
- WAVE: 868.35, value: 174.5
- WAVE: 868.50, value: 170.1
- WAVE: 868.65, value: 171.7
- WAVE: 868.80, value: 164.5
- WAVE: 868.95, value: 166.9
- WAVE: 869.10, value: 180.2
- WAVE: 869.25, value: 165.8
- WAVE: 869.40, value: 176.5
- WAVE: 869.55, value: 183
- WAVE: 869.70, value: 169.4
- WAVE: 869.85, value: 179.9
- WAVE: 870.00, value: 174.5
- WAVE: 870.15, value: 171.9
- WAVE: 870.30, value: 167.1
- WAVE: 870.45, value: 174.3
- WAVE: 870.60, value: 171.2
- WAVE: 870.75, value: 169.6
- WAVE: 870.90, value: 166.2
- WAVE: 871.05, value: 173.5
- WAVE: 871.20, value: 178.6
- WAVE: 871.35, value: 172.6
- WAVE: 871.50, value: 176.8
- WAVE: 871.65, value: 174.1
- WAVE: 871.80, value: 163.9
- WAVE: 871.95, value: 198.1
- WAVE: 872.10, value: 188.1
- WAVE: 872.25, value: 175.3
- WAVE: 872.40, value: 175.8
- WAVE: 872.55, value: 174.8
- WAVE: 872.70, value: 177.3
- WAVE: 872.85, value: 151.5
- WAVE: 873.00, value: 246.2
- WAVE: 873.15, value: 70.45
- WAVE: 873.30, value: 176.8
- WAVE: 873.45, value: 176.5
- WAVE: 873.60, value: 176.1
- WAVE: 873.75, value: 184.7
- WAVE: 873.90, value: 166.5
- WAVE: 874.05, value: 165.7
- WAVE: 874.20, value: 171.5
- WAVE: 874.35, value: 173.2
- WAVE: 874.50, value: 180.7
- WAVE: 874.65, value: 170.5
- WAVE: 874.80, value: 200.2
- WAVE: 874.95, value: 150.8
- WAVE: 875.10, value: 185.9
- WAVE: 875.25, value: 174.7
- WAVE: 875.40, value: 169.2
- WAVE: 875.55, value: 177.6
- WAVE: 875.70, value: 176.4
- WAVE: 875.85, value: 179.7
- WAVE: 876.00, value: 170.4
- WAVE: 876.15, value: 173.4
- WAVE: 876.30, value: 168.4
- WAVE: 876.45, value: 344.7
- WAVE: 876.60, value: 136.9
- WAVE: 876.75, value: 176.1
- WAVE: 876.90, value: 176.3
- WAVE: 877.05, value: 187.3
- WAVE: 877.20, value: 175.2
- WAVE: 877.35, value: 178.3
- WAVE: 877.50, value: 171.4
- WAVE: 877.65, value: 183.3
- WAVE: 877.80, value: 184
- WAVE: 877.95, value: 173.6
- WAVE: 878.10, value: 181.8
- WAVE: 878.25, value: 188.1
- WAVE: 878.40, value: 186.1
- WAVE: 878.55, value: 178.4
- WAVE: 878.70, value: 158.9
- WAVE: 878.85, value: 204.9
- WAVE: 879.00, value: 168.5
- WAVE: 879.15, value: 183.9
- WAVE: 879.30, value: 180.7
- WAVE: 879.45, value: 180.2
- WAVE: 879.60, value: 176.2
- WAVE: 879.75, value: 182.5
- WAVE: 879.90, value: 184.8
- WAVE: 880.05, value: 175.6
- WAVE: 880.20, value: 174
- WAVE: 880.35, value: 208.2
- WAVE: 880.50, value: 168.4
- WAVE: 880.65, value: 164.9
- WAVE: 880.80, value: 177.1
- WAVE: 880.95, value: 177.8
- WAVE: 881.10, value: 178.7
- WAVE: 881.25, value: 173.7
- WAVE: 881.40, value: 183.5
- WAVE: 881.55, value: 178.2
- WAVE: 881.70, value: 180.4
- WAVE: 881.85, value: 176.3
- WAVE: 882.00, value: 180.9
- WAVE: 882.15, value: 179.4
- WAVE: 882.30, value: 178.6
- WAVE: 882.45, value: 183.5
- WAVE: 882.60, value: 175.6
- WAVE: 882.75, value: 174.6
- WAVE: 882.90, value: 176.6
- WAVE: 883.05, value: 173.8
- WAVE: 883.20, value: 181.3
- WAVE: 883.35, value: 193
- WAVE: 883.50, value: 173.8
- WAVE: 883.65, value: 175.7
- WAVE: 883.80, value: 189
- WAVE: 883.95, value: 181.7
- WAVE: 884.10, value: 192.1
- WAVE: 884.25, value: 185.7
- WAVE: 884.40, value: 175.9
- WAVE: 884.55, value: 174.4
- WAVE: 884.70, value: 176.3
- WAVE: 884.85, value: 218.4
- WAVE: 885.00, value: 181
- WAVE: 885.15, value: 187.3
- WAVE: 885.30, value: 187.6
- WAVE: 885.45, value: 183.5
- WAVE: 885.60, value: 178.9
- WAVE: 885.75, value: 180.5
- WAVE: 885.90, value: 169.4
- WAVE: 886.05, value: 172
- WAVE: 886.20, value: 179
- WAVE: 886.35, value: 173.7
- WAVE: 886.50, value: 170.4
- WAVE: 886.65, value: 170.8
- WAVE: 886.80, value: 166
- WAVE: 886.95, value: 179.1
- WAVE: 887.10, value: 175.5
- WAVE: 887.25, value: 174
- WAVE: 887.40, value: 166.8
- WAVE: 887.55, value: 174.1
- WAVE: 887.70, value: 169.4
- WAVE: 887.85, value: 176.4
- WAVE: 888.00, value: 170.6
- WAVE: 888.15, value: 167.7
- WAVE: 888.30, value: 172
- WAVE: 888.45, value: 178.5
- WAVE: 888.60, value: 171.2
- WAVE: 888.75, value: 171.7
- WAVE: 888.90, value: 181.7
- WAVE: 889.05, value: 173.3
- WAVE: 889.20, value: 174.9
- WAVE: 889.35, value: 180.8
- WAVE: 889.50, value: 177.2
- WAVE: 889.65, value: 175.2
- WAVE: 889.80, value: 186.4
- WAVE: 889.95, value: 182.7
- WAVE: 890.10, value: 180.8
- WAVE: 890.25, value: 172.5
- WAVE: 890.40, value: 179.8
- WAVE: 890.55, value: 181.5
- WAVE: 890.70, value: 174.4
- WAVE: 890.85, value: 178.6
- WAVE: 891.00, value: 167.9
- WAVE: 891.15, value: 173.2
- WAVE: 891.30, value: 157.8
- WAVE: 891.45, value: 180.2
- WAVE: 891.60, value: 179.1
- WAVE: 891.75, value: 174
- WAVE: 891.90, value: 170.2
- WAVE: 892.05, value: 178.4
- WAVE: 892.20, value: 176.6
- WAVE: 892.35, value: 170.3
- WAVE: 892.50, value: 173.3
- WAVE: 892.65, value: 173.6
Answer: -0.7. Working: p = 2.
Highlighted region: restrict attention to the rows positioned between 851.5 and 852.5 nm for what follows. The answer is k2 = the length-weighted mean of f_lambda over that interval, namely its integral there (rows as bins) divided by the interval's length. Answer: 165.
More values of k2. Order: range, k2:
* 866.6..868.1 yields 166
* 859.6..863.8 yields 178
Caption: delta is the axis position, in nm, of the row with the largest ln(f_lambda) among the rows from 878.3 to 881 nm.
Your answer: 880.35 nm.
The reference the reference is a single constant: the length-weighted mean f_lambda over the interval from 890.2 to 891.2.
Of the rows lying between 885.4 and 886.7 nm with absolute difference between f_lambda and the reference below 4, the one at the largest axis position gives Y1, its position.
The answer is 886.35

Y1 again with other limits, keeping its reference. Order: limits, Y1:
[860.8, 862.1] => 862.05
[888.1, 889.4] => 889.20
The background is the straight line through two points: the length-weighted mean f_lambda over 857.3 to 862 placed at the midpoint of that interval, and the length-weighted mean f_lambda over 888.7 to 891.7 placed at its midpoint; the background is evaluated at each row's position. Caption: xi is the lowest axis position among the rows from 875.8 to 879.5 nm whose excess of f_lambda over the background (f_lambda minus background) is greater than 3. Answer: 875.85 nm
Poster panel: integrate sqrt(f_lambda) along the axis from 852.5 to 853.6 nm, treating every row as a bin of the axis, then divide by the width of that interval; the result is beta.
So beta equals 12.6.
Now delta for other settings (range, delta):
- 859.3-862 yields 861.30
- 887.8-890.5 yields 889.80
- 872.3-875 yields 873.00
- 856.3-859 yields 858.75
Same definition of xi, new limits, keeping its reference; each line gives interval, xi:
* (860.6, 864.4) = 860.70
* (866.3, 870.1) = 867.00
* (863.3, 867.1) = 863.55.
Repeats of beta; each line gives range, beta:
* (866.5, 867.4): 12.6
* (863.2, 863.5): 13.3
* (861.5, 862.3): 13.6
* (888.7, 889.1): 13.3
